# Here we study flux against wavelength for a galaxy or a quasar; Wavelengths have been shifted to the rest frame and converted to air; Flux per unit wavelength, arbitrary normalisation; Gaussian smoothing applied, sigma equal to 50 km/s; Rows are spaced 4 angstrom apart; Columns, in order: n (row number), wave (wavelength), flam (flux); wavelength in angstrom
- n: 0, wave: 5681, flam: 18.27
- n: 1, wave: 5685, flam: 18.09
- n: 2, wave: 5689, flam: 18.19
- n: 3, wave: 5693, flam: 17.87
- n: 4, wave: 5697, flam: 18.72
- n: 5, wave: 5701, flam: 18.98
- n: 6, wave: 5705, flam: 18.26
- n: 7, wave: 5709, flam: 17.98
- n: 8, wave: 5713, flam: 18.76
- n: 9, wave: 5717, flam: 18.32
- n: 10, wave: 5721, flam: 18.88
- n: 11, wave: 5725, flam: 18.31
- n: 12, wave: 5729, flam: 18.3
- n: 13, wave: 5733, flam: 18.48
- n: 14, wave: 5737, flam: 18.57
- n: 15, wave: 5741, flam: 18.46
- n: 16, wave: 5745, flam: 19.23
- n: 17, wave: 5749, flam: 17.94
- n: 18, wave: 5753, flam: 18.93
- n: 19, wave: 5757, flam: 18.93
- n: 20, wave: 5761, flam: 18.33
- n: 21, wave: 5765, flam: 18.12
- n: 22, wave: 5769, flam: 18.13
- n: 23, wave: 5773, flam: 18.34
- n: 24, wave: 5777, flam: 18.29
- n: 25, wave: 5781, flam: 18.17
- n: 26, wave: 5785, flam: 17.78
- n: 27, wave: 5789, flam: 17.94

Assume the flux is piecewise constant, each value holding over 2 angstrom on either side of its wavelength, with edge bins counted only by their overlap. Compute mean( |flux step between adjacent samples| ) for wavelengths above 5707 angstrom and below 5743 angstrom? 0.34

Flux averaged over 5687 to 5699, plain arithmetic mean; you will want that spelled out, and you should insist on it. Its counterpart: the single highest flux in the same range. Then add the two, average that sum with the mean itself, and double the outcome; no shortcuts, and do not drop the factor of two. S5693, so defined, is 55.2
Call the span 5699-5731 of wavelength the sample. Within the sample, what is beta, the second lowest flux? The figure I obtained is 18.26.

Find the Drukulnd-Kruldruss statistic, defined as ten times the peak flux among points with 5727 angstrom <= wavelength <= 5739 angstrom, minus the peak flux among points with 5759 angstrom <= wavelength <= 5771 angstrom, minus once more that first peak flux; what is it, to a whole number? 149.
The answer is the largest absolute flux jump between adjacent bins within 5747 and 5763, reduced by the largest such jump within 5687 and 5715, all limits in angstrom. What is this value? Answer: 0.1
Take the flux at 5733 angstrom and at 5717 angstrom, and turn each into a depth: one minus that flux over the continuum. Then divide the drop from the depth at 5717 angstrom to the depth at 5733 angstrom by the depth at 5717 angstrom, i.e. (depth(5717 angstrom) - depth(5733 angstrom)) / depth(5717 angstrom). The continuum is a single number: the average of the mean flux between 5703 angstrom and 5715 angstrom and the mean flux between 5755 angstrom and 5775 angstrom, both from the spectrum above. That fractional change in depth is 5.1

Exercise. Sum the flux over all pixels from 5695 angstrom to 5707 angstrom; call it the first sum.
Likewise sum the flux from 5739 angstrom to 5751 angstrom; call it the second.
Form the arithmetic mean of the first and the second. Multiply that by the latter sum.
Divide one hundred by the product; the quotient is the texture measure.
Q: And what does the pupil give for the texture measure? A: 0.032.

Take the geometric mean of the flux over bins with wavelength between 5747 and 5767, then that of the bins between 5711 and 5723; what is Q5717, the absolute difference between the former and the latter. 0.21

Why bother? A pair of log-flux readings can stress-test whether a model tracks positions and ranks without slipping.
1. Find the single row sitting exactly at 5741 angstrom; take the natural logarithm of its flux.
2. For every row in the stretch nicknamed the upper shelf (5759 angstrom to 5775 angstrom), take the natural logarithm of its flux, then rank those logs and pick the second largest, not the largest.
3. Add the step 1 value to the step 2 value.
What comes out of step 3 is 5.82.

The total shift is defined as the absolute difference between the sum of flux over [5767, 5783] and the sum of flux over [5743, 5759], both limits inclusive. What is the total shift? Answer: 2.1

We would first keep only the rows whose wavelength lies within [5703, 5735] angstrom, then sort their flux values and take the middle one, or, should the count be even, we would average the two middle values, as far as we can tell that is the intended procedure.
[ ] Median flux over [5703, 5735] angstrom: 18.3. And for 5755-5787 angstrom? 18.2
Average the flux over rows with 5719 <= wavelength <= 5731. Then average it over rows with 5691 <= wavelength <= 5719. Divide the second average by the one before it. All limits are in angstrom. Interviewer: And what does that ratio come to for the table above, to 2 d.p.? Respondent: 1.00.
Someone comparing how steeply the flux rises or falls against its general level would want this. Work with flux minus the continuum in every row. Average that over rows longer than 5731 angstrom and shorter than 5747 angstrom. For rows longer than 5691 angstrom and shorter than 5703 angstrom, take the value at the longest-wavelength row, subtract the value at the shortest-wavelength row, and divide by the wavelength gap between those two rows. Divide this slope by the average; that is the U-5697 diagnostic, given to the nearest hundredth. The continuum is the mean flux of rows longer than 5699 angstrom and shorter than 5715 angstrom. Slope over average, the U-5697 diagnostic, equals 0.73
